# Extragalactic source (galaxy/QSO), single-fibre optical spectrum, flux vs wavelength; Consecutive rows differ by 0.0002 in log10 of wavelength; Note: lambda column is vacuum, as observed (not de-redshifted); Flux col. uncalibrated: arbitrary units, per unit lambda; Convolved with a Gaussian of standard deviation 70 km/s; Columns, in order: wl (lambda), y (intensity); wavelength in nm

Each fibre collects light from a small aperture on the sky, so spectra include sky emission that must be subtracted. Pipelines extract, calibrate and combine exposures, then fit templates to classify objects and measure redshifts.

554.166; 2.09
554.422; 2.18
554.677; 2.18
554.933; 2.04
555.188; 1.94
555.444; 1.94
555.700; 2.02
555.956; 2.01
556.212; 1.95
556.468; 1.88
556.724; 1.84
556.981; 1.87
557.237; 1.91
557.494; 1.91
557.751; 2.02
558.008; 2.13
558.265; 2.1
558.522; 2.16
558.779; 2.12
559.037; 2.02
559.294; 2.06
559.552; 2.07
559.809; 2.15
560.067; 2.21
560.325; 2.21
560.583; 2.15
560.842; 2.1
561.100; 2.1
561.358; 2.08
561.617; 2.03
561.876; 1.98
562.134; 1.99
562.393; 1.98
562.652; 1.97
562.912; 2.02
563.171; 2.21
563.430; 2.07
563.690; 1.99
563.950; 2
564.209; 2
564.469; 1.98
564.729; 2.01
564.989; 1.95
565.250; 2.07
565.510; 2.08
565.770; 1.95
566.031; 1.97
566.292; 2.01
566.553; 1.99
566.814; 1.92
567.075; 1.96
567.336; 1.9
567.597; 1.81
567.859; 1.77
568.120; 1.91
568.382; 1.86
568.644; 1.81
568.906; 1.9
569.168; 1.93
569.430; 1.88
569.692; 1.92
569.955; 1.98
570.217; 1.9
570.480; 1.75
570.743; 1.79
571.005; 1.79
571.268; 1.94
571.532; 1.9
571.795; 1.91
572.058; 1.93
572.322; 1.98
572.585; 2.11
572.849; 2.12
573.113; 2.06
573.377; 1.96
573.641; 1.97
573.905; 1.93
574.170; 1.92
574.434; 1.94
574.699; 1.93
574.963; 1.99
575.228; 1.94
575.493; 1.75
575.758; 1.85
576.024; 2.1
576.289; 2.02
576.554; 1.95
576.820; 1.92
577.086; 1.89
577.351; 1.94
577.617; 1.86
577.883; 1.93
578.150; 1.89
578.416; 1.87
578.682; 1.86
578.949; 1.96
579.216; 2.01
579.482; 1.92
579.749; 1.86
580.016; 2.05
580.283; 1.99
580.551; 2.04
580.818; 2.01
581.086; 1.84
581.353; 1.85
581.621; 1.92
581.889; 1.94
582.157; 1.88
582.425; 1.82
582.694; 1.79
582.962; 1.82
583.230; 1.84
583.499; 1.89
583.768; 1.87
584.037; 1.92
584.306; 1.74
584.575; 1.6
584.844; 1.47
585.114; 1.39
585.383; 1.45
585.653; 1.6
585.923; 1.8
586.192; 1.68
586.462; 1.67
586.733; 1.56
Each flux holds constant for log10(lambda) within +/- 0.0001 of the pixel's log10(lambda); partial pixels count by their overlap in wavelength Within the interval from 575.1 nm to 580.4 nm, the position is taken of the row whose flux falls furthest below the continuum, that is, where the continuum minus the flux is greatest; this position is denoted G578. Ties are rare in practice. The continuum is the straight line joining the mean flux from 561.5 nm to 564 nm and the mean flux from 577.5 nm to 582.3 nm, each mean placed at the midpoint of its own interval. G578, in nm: 575.493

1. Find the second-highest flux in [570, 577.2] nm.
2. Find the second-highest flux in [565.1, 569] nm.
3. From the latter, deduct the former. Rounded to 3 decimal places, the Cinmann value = -0.040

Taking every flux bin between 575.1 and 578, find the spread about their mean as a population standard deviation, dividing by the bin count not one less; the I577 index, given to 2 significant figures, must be 0.087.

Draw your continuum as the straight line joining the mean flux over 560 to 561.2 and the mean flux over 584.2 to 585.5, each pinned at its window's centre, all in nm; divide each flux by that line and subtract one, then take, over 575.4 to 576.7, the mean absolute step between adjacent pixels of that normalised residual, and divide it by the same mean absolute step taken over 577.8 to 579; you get 3.1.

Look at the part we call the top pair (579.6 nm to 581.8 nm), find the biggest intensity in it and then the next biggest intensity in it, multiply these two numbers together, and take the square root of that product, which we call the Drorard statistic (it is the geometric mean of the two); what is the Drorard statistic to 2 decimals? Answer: 2.04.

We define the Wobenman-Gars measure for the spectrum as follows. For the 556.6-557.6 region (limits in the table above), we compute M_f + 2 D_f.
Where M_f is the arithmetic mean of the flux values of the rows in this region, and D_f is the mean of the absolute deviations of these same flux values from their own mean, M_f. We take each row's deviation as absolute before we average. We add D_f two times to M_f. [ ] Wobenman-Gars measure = 1.94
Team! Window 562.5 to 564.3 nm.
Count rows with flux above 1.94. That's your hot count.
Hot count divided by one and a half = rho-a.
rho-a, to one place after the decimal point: 4.7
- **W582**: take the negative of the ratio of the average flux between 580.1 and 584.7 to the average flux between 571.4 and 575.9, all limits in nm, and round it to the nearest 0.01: -0.96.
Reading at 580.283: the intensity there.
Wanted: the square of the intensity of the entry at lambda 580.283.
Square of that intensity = 4.0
